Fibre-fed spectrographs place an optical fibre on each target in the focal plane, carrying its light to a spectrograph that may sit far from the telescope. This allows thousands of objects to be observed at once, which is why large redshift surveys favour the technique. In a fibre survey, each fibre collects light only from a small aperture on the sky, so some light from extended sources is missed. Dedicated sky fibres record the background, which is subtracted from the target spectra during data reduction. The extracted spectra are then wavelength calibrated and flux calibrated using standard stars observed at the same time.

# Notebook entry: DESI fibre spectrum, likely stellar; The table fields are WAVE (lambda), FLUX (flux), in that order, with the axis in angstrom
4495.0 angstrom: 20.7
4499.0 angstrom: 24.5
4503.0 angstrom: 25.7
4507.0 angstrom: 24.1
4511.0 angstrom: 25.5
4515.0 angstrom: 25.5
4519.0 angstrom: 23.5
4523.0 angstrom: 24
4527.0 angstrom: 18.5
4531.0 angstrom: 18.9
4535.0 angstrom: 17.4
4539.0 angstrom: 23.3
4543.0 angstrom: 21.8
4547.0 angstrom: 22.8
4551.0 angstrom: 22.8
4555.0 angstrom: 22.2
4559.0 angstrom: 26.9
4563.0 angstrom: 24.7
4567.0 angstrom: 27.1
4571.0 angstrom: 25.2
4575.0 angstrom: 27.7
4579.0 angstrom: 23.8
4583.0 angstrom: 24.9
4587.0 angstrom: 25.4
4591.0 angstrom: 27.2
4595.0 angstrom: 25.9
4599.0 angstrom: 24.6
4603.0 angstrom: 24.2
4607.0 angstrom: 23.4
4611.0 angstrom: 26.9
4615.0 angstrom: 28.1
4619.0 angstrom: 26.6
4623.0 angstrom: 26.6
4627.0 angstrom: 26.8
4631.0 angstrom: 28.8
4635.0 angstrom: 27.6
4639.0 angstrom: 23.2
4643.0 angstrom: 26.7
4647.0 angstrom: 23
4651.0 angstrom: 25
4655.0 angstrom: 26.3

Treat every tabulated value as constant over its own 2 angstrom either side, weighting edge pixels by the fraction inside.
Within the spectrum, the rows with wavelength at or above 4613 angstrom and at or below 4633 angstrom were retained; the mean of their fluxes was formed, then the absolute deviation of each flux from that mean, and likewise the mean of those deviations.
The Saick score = 0.9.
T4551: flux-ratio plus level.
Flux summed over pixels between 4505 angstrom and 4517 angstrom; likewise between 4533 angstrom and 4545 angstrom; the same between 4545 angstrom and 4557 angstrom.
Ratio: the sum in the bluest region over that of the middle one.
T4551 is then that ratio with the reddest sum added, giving 69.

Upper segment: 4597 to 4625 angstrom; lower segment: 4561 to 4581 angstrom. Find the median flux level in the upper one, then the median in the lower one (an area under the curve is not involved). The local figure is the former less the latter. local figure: 1.4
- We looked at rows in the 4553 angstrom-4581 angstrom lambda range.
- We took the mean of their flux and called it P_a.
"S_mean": 25.4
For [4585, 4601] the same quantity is 25.8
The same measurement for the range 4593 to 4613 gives 25.0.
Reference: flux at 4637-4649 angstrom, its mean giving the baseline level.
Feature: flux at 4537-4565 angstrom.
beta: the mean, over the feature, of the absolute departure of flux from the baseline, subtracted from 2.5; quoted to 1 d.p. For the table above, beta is 0.8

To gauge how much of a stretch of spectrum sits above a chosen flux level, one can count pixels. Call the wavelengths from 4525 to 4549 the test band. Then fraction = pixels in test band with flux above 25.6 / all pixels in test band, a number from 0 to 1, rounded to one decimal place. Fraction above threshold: 0.0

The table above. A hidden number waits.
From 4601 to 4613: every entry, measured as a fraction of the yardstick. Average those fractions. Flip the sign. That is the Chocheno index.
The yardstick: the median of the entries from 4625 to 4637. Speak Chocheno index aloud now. -0.90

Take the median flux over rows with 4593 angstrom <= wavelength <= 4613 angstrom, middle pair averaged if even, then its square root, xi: 4.96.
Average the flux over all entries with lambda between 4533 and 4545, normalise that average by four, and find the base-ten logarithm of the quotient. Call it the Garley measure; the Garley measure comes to 0.717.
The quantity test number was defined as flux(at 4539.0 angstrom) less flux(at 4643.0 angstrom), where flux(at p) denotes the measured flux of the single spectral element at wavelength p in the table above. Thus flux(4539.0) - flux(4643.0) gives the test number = -3.4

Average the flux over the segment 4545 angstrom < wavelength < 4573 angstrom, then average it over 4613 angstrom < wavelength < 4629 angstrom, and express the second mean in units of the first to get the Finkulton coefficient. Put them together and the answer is 1.10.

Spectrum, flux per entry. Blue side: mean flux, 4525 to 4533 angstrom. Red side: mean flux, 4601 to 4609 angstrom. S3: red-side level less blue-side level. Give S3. 5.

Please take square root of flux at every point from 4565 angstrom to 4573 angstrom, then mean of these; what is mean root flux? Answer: 5.11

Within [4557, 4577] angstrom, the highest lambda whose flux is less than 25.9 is 4571.0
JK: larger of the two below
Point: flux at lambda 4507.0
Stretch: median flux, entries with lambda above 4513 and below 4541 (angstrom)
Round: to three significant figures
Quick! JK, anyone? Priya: 24.1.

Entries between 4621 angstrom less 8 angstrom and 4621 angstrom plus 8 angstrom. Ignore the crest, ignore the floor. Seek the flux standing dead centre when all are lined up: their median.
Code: 26.7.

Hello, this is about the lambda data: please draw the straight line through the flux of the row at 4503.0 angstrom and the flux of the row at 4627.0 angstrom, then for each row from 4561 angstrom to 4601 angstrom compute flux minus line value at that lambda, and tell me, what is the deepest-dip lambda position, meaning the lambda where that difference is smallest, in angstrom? 4579.0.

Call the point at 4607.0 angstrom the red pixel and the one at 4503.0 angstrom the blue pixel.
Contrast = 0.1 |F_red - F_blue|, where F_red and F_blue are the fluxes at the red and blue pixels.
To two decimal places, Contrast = 0.23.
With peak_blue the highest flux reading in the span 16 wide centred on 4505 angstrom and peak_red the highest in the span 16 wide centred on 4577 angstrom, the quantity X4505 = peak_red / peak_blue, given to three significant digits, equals 1.08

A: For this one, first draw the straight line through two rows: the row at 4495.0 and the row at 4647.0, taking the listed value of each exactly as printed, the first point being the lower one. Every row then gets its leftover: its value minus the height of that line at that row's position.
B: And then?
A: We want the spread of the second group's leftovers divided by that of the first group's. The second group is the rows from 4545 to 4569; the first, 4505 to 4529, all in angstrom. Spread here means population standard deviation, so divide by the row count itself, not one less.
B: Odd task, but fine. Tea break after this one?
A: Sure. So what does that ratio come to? 0.8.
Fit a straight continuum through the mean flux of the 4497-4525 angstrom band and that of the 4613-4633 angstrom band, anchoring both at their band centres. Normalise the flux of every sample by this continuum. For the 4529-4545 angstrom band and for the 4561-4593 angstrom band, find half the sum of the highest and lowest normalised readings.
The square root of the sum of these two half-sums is 1.34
